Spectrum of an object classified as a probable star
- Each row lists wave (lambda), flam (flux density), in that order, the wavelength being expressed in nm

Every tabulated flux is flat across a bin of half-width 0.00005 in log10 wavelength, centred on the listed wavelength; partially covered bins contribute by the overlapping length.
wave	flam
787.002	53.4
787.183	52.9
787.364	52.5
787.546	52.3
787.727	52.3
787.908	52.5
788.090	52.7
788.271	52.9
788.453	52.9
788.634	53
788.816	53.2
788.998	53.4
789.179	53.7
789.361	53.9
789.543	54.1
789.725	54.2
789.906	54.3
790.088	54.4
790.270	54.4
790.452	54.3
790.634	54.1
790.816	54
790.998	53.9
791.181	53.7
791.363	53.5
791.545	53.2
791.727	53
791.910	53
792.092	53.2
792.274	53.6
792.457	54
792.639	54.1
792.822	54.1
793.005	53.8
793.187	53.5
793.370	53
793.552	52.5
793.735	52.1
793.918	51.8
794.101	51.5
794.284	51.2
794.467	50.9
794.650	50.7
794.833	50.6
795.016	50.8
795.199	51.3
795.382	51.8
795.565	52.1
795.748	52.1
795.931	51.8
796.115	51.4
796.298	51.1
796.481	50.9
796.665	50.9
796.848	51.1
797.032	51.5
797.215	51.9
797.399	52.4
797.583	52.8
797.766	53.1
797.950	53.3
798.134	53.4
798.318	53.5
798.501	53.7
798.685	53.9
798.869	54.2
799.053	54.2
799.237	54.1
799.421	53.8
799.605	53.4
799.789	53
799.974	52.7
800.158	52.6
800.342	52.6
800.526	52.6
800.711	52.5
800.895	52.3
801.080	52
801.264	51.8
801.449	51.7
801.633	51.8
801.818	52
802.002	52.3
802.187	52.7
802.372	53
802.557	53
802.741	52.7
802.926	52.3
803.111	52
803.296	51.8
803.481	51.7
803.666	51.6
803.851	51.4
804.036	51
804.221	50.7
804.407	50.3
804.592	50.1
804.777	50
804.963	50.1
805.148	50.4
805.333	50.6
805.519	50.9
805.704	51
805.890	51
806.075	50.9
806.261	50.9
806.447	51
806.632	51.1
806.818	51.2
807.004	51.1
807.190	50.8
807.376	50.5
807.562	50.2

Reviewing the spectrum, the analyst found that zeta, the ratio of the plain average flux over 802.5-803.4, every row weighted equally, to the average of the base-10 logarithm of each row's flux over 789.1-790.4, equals 30.2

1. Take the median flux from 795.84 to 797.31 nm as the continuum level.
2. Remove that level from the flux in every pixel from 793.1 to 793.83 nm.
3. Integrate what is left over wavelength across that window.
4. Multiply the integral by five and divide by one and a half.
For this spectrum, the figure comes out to 3.7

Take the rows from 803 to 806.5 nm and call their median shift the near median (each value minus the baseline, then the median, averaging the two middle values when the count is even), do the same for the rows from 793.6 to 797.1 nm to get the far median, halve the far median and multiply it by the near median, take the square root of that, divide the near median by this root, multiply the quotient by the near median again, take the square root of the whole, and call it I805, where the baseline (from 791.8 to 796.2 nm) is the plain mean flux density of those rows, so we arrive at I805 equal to 1.5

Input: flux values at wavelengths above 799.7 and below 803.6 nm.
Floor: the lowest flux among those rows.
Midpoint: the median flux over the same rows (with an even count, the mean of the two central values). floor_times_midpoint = 2704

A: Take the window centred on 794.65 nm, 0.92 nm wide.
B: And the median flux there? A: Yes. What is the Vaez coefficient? 50.8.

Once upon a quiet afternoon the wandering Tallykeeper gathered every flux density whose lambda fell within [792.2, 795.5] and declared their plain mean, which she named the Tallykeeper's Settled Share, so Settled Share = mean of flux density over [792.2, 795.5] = 52.3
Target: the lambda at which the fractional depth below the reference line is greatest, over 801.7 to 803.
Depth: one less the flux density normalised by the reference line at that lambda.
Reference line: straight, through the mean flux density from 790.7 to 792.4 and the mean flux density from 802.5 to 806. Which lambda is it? 801.818 nm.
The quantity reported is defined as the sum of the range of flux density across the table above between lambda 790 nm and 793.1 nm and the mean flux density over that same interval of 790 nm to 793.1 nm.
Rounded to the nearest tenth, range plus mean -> 55.2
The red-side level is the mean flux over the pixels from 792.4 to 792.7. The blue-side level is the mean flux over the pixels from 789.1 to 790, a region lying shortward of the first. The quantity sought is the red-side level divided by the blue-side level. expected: 1.00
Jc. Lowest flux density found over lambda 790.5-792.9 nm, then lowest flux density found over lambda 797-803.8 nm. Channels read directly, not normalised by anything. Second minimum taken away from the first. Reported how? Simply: 1.5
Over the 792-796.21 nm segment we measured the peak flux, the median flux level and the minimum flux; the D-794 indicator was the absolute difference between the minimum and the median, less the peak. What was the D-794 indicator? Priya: -52.6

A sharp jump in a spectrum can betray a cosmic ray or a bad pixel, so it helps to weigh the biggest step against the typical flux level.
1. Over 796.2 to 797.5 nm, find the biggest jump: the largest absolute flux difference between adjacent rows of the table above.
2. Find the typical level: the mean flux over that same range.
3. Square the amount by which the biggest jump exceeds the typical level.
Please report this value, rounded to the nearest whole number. 2591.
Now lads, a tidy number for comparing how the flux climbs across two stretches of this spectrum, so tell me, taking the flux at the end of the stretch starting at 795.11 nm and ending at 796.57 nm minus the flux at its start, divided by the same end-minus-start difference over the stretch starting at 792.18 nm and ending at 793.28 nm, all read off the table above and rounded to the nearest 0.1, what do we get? 4.0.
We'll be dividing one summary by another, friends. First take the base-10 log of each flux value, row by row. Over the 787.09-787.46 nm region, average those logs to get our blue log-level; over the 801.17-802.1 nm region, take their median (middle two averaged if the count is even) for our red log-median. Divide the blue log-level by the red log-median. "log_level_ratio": 1.00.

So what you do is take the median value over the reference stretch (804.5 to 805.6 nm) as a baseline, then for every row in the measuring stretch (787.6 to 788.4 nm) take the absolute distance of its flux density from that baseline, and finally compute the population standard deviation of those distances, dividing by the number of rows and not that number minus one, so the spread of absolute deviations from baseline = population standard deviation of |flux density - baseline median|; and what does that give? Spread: 0.22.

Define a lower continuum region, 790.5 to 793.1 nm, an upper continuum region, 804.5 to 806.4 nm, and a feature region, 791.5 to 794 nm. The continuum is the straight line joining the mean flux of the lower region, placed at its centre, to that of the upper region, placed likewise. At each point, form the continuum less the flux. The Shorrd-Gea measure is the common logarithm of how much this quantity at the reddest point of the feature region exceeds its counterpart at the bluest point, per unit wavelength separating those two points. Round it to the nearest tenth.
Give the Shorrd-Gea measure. -0.4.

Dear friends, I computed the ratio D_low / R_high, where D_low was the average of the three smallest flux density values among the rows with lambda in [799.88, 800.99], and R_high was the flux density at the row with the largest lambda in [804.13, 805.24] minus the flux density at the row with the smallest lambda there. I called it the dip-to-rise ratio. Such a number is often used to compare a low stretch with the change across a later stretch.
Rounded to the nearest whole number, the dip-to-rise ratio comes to -175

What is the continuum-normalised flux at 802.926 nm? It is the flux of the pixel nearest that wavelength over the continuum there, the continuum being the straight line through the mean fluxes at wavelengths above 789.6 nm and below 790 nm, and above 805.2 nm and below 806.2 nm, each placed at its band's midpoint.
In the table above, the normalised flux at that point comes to 1.02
